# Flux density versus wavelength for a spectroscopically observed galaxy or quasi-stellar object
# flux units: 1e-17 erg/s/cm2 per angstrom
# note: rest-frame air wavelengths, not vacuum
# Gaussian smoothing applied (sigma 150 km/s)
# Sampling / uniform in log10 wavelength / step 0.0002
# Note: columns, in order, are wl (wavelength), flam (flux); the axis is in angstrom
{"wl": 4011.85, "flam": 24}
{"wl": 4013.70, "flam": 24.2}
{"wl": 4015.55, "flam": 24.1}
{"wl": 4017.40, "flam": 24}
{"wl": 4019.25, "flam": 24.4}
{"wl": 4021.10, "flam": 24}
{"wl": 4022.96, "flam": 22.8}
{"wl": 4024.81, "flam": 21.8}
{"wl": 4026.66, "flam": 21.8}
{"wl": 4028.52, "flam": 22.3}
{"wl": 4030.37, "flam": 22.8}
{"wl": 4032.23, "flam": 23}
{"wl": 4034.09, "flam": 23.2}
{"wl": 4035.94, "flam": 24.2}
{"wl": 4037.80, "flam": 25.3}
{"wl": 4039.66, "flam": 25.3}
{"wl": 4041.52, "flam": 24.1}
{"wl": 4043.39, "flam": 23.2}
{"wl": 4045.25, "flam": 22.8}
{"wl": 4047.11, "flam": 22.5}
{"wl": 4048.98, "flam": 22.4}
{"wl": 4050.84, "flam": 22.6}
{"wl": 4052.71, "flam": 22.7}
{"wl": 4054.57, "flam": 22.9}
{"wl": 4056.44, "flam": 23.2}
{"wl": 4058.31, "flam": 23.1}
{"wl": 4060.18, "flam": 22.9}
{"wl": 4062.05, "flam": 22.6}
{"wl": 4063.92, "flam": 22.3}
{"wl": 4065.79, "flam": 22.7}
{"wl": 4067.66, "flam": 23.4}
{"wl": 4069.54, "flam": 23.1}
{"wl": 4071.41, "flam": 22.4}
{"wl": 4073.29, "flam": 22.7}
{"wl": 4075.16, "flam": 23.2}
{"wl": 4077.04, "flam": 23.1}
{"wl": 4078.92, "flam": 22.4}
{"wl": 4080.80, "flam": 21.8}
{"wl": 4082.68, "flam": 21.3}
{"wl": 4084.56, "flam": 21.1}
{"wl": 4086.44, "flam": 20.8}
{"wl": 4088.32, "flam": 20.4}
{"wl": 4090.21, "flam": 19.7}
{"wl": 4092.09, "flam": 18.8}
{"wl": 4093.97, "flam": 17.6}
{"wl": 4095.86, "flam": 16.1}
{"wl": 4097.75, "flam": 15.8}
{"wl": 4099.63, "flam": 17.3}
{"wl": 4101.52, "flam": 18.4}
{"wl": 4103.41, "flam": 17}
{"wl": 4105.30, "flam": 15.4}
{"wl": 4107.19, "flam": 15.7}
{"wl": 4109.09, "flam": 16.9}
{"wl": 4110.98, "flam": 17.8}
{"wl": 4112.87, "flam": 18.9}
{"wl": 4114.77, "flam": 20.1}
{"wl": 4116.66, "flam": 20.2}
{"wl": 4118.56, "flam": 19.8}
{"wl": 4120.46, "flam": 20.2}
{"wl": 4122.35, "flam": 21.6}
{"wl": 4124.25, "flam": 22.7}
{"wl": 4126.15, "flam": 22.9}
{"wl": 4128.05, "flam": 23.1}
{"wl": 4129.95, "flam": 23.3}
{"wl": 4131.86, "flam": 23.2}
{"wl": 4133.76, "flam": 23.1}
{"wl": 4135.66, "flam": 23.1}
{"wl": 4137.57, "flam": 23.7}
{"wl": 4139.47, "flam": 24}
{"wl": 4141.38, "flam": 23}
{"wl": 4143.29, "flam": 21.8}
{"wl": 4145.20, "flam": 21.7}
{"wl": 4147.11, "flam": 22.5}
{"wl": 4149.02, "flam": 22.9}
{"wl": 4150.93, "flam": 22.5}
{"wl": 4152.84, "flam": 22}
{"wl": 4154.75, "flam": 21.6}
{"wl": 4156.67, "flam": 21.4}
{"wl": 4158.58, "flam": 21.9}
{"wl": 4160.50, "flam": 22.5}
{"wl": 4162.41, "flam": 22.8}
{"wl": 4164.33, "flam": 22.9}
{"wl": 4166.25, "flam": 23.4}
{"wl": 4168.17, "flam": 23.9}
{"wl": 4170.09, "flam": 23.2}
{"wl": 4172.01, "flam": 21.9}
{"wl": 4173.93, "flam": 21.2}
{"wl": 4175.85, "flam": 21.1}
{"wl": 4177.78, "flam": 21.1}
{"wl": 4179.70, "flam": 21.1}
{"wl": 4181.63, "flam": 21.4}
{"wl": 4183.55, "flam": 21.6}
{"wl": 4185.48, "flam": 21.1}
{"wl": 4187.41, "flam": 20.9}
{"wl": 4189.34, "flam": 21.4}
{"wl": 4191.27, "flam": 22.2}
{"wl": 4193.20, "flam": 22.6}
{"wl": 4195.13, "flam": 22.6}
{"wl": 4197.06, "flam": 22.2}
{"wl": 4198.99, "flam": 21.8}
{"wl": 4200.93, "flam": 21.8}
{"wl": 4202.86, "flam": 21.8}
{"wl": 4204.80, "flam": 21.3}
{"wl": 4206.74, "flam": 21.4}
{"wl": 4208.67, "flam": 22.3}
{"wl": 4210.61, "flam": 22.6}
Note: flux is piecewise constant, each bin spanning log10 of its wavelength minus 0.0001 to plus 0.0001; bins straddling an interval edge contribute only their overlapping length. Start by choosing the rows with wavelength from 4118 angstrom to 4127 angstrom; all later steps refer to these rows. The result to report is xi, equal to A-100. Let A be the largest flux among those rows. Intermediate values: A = 22.9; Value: -77.10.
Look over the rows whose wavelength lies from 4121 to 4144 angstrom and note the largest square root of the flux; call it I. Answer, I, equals 4.90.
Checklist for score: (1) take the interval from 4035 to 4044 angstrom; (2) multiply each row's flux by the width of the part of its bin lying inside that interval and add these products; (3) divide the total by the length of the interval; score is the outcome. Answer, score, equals 24.46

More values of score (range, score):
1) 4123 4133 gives 22.99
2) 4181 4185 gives 21.48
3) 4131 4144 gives 23.16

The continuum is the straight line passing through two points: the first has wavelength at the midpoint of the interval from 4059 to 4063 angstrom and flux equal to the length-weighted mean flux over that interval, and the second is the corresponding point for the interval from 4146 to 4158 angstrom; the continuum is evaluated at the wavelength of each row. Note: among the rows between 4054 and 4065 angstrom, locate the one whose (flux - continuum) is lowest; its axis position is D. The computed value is 4063.92 angstrom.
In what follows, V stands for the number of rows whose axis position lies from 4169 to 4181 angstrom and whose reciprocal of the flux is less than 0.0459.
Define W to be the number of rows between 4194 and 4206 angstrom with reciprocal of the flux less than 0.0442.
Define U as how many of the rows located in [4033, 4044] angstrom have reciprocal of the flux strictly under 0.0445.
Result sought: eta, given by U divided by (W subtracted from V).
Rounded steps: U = 6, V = 2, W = 0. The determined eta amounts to 3.0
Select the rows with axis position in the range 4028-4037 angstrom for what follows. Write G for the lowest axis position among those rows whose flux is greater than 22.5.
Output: 4030.37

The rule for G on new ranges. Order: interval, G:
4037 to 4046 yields 4037.80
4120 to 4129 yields 4124.25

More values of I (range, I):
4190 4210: 4.75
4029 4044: 5.03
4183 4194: 4.75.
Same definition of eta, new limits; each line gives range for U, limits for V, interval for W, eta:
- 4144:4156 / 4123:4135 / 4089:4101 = 0.5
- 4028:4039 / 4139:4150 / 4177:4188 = 1.0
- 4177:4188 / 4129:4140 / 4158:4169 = 0.0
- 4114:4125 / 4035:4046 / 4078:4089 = 0.2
